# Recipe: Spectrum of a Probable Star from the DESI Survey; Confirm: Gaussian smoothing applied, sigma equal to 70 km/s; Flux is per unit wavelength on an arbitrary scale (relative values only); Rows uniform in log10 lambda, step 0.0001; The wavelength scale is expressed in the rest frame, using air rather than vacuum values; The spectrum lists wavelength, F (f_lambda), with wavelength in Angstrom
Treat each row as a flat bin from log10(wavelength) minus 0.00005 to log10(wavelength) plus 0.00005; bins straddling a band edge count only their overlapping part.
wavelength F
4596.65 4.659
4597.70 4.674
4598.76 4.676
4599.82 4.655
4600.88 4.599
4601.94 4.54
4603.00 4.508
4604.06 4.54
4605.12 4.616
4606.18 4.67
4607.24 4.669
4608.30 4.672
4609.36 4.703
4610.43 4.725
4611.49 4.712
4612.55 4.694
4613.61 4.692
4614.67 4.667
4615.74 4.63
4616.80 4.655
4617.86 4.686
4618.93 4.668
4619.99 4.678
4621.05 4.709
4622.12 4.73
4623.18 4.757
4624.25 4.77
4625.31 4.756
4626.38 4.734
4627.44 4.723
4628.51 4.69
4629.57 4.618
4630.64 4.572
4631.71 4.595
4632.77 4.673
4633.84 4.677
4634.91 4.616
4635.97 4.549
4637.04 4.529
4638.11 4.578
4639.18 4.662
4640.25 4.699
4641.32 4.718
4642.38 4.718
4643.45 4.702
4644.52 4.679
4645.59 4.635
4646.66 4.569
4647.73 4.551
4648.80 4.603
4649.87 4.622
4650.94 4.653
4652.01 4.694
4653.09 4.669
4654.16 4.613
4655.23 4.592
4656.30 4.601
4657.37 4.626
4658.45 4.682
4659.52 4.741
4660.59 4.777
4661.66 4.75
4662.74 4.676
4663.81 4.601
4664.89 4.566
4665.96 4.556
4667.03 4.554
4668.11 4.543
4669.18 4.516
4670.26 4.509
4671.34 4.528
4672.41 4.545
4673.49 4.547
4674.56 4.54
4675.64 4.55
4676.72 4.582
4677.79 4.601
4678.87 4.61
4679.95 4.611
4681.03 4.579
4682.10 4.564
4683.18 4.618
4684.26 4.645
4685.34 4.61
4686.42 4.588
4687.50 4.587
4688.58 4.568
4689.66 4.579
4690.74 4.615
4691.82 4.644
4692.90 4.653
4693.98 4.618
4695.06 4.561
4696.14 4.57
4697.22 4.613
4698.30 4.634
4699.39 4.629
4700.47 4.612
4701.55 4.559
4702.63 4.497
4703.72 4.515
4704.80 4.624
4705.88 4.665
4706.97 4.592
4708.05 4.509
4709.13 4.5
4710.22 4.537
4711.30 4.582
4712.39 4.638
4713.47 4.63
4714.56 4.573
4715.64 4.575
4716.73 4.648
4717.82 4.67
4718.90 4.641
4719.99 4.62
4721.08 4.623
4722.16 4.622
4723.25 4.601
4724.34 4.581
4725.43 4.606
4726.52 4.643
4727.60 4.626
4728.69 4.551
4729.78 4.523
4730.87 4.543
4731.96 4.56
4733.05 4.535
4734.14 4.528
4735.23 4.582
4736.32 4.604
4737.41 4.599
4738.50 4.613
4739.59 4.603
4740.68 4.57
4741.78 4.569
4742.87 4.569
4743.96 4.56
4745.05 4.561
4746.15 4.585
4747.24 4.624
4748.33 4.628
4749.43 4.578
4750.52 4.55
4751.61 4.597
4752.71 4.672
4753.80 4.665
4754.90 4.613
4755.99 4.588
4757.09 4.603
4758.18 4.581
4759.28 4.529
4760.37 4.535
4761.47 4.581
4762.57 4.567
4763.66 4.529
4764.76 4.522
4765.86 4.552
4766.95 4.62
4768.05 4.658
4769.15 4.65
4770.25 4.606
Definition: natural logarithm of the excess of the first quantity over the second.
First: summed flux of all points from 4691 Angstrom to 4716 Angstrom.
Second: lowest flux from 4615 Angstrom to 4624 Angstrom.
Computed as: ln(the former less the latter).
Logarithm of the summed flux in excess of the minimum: 4.6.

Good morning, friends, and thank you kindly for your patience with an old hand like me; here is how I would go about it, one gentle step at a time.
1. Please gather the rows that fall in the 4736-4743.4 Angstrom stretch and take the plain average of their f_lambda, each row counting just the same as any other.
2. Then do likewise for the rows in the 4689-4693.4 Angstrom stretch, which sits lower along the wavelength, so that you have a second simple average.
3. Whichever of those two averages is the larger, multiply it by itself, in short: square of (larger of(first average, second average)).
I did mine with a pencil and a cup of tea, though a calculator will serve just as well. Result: 21.4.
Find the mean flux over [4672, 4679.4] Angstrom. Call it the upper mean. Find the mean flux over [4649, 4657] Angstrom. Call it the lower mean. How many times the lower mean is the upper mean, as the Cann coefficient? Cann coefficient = 0.99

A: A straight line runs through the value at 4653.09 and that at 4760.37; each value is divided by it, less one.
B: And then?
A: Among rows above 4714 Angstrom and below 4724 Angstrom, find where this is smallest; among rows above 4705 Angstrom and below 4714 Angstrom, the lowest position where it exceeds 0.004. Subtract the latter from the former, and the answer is 8.7 Angstrom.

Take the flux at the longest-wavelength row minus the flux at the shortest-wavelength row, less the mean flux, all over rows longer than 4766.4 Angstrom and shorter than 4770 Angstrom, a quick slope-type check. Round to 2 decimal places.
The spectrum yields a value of -4.61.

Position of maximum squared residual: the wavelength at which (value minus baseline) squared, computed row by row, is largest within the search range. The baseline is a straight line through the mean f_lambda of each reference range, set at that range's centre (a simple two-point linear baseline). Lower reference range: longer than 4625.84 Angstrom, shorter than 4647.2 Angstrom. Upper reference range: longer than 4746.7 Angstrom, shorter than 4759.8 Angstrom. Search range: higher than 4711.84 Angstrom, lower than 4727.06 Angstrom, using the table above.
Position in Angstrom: 4717.82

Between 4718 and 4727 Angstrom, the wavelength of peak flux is 4726.52 Angstrom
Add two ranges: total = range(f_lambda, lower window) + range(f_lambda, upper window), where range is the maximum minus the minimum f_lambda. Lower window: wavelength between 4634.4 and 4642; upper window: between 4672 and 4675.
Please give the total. 0.20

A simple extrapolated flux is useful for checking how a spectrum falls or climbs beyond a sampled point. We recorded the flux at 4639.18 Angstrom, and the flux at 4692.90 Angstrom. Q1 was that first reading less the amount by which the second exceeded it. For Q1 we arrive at 4.67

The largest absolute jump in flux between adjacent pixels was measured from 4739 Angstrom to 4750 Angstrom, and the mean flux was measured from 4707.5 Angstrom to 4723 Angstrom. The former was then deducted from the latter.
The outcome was 4.55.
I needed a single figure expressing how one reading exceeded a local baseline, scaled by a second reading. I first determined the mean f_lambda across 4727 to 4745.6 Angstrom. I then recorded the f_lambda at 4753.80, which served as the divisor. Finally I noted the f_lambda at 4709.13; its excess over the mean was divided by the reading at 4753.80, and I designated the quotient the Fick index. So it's -0.015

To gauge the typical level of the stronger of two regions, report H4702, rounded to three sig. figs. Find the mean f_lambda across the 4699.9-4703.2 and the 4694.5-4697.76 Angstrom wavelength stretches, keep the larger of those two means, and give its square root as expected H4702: 2.14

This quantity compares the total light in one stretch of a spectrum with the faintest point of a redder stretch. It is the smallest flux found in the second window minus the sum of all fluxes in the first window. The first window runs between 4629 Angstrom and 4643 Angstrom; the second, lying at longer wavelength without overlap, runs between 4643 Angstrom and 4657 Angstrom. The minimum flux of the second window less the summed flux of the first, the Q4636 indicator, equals -55.7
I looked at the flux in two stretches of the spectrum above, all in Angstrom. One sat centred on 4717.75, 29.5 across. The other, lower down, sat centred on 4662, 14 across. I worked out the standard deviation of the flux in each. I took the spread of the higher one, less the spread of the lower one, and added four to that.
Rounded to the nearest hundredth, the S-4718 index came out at 3.97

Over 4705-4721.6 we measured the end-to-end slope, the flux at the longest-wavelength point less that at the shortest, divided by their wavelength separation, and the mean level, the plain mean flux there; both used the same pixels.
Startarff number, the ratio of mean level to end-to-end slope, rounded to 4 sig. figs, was -1665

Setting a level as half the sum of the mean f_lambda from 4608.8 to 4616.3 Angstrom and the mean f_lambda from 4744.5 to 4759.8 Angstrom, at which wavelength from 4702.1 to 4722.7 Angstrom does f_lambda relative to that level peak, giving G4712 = 4717.82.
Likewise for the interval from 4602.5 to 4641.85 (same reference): 4624.25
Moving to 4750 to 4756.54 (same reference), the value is 4752.71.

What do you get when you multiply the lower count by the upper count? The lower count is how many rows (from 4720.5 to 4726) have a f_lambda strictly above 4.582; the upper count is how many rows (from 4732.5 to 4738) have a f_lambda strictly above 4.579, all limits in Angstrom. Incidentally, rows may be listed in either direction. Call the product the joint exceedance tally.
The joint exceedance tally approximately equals 12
